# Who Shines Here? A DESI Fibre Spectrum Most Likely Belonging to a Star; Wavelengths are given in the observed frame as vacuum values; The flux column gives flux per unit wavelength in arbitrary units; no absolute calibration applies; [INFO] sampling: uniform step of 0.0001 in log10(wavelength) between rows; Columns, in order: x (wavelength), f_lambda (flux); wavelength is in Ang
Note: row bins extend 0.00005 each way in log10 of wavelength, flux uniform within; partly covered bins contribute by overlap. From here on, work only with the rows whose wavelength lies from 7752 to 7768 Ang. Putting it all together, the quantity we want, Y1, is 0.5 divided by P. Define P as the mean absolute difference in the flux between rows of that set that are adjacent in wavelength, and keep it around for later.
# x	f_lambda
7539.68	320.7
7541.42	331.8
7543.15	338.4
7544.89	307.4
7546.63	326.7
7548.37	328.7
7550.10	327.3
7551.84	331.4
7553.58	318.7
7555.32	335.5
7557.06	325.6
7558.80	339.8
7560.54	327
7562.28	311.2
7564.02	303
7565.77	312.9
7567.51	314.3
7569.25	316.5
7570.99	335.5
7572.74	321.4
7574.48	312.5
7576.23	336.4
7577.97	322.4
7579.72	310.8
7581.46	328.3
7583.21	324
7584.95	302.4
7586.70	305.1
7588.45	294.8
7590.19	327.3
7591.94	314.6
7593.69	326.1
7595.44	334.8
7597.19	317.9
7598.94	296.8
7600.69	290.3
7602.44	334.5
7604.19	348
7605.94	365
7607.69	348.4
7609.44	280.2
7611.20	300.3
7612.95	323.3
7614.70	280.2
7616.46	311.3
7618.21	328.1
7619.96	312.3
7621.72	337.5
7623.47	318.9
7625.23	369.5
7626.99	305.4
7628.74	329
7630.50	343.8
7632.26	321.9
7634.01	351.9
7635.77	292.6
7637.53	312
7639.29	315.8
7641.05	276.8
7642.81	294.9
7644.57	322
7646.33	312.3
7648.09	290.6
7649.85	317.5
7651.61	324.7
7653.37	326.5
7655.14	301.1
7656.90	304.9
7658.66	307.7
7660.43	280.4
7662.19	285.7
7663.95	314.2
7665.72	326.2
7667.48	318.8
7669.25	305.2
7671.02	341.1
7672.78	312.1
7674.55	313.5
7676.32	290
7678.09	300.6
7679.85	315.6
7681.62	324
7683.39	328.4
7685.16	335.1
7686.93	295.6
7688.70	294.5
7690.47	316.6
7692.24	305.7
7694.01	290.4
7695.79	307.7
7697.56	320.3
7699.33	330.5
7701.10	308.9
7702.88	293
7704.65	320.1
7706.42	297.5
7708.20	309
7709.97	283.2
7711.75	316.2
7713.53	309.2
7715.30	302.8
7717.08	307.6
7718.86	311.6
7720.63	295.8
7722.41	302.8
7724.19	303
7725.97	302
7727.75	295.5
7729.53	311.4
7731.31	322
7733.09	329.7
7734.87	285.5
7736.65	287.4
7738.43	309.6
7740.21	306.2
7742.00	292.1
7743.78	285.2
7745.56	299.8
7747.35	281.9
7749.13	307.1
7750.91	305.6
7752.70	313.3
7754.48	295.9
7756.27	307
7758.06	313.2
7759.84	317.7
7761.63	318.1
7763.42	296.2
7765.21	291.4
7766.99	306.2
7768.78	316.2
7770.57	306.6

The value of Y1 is 0.049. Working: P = 10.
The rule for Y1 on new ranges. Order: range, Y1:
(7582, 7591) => 0.030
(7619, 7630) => 0.014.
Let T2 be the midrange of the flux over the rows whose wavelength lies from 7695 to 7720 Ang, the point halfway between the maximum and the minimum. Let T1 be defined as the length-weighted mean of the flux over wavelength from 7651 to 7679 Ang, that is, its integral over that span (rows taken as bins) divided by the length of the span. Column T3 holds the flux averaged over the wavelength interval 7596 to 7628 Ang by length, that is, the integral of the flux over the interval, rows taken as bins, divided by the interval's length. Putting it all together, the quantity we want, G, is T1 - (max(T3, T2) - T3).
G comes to 309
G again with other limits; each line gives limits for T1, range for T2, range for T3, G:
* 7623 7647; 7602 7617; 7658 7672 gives 306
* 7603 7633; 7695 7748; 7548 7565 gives 325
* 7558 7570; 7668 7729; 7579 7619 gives 318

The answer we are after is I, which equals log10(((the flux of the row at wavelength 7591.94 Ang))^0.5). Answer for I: 1.249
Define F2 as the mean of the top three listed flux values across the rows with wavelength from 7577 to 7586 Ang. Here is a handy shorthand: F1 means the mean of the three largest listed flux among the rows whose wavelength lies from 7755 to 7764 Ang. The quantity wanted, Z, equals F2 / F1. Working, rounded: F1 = 316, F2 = 325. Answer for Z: 1.03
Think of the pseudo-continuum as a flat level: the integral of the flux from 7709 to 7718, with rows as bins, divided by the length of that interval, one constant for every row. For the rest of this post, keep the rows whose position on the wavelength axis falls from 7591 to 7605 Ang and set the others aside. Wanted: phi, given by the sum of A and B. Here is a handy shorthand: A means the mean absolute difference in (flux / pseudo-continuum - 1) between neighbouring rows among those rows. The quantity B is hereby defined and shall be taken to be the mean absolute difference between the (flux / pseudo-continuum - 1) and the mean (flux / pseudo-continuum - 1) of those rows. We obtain 0.109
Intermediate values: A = 0.058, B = 0.051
